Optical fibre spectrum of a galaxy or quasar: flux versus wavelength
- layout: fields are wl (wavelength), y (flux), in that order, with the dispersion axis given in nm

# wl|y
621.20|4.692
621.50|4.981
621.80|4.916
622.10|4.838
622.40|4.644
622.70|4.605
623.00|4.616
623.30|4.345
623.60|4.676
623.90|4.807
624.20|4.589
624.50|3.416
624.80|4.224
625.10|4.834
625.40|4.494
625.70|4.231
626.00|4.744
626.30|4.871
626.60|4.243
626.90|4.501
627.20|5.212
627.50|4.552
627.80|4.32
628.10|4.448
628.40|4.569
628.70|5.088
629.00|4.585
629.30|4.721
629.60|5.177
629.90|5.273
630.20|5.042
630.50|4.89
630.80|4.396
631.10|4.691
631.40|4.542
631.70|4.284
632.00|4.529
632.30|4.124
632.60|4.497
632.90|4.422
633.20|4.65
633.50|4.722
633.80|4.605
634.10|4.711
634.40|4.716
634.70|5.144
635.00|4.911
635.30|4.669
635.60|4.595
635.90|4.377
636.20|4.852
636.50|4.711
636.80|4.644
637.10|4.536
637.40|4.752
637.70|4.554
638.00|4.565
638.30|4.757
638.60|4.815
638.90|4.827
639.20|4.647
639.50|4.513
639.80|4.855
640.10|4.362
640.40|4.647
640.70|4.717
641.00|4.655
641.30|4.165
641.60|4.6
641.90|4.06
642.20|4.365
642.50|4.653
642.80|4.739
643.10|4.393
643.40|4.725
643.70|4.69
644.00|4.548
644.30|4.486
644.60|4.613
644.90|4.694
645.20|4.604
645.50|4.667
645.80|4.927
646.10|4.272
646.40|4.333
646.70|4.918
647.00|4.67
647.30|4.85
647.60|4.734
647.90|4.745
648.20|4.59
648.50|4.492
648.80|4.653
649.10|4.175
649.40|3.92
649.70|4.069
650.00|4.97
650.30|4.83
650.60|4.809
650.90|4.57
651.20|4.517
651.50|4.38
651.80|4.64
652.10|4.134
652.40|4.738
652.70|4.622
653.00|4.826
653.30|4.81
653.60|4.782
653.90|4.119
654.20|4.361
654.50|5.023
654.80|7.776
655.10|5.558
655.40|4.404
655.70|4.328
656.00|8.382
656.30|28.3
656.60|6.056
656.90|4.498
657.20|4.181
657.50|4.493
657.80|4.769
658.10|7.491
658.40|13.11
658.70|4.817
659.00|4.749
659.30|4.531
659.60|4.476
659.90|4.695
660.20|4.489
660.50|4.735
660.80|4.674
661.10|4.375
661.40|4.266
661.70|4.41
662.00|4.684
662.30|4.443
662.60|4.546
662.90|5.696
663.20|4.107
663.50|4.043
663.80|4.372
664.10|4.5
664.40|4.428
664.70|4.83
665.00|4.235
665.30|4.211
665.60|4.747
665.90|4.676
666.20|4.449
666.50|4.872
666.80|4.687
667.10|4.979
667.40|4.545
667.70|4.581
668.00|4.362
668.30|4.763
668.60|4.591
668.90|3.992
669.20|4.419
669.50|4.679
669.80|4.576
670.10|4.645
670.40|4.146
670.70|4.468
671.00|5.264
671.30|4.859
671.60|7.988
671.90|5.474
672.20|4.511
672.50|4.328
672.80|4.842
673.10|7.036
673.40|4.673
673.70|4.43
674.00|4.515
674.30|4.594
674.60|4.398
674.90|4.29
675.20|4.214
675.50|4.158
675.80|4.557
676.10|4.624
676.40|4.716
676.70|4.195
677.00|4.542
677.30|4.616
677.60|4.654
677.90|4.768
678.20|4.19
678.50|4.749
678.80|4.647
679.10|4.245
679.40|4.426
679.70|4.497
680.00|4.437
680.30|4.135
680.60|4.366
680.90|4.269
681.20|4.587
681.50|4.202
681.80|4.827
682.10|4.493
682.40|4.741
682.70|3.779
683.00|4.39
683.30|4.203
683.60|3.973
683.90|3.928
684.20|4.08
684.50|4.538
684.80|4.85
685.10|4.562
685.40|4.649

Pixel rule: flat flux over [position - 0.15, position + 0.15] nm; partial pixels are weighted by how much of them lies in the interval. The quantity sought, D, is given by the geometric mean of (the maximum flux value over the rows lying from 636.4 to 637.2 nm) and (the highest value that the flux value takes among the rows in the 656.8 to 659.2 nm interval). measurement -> 7.86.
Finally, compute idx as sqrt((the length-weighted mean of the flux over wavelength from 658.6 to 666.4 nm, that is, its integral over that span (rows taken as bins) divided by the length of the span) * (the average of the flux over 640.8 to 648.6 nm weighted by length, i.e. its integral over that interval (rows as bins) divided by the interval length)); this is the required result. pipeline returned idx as 4.6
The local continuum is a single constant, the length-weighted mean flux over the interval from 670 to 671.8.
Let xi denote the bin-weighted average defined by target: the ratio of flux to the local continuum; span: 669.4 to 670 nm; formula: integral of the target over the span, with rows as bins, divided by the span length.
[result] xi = 0.88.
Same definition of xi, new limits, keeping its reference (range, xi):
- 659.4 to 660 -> 0.87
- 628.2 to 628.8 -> 0.91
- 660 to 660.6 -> 0.88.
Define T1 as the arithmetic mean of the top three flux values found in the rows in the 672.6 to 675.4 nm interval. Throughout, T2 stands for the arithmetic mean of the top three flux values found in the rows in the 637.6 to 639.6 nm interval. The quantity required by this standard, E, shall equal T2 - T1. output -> -0.7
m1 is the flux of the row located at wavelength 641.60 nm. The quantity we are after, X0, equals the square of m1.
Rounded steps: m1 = 4.6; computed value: 21.2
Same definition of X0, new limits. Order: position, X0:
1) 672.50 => 18.7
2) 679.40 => 19.6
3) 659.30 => 20.5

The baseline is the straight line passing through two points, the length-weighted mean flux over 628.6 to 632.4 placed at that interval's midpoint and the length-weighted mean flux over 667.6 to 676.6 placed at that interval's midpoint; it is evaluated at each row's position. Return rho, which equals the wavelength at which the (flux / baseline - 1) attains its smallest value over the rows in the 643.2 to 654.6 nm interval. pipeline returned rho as 649.40 nm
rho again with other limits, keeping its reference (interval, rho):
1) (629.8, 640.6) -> 632.30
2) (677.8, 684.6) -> 682.70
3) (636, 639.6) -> 639.50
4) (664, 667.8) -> 665.30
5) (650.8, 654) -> 653.90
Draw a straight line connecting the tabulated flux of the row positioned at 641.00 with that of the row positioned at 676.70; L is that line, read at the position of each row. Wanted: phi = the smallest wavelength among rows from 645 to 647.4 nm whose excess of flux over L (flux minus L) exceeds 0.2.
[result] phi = 645.80 nm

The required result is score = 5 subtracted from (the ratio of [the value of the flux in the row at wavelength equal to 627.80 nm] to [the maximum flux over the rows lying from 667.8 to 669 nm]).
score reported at -4.093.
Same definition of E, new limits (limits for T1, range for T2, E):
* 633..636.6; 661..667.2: 0.2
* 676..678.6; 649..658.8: 11.9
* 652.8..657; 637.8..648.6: -9.9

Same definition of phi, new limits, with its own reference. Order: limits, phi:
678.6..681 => 678.80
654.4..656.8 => 654.50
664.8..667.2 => 665.60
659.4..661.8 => 659.90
